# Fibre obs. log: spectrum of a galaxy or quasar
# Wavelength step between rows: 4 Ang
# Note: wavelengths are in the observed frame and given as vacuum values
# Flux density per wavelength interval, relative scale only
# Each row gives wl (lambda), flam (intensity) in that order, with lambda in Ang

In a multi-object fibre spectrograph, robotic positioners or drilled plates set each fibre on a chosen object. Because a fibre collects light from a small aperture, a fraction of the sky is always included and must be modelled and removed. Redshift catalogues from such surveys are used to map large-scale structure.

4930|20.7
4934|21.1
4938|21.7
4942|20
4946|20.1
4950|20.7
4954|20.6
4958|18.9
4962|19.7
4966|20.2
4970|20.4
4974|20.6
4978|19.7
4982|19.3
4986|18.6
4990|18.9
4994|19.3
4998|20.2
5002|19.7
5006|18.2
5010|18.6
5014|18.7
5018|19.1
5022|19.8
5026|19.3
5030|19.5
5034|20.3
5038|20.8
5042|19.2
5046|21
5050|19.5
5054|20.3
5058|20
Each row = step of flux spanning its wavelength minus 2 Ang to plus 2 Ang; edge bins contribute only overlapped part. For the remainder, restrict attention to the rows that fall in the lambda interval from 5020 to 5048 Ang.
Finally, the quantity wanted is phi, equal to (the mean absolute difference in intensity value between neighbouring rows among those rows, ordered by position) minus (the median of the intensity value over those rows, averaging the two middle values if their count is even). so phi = -18.9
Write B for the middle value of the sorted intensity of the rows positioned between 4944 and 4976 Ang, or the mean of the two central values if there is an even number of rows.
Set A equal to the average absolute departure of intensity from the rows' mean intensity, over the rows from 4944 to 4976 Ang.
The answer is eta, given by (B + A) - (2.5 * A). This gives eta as 19.6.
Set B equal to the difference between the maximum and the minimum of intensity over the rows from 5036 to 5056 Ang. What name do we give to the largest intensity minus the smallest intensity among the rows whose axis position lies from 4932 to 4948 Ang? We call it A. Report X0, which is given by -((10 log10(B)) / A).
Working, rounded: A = 1.70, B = 1.8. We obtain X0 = -1.5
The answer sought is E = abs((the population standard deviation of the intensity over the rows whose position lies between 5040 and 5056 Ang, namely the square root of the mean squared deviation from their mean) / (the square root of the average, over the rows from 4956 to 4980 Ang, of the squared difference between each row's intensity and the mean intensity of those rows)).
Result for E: 1.25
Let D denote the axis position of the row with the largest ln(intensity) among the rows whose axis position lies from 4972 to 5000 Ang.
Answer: 4974 Ang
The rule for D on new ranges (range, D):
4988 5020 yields 4998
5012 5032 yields 5022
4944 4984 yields 4950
